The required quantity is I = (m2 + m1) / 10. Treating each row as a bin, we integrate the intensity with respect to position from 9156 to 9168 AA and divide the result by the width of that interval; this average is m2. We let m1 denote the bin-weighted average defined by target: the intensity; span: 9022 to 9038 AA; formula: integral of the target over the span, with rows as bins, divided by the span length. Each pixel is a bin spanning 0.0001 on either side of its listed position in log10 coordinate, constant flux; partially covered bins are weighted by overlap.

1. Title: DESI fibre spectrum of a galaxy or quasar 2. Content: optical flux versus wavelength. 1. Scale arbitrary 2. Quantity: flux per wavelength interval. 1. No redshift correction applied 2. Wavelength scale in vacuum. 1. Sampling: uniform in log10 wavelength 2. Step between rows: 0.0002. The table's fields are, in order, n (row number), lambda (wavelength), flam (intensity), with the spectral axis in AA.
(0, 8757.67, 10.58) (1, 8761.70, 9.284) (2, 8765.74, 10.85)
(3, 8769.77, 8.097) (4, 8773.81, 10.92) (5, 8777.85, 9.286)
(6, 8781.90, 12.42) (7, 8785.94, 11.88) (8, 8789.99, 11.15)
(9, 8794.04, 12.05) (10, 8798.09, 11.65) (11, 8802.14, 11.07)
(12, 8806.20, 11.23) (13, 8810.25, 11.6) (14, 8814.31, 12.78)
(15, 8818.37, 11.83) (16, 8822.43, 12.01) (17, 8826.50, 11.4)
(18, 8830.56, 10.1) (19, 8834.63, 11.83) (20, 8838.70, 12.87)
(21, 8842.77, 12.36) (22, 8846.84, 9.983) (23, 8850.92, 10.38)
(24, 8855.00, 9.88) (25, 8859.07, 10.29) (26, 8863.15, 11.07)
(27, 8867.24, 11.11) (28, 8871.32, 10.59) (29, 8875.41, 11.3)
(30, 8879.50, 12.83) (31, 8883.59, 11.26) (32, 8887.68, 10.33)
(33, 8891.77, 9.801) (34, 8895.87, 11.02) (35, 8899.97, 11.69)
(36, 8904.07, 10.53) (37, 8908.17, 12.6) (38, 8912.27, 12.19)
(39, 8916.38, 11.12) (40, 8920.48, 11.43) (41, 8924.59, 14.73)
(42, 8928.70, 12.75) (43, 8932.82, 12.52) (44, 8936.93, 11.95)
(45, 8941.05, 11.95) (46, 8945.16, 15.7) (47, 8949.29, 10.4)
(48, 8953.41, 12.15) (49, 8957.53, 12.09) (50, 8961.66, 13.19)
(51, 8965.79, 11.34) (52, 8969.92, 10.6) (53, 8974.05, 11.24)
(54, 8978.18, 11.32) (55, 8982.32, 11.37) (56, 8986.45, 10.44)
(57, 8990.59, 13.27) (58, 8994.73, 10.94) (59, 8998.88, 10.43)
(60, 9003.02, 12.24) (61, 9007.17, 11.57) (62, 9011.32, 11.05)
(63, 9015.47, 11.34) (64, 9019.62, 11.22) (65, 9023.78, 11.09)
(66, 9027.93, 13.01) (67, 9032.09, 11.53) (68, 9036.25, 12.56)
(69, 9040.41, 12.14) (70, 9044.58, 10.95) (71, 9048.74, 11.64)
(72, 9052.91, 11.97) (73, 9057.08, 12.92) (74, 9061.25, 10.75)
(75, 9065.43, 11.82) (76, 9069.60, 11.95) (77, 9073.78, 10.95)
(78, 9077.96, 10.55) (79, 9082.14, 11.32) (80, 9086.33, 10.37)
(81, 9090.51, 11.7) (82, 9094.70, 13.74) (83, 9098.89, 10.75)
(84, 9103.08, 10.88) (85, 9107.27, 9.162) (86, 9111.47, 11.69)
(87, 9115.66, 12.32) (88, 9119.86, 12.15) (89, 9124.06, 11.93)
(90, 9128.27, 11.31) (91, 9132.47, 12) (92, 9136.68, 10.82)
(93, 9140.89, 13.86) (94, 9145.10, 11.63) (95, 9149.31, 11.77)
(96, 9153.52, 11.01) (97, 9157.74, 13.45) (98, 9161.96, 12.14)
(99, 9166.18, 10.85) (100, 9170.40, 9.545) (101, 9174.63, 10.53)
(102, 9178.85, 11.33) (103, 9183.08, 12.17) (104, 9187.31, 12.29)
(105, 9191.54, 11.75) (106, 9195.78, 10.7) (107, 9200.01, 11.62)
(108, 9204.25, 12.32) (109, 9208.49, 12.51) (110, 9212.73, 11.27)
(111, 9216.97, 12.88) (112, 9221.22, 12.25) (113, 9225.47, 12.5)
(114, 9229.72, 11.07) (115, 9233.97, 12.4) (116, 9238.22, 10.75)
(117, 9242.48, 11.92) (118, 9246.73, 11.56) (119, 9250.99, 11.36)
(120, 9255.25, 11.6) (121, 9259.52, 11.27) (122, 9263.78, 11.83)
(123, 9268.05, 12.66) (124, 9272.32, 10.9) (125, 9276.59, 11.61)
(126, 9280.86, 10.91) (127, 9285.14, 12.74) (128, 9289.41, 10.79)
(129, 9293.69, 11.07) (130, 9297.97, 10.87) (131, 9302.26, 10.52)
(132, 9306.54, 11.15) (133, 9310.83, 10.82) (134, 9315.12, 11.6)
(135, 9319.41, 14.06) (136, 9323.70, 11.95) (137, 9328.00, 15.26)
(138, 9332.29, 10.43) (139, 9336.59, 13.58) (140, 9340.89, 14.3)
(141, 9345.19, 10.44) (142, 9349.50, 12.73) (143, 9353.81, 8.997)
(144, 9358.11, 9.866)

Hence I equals 2.42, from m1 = 12.1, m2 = 12.1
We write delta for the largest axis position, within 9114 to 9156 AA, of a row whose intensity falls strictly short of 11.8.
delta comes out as 9153.52 AA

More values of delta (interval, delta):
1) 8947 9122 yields 9111.47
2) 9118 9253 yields 9250.99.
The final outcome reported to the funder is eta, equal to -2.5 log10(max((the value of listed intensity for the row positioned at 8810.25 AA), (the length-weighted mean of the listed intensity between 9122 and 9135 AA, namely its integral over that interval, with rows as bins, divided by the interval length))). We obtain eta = -2.67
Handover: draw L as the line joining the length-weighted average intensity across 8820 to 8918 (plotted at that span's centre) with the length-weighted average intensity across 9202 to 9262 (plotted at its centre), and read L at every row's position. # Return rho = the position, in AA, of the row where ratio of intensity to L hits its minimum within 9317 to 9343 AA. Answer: 9332.29 AA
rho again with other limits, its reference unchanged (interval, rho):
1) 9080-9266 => 9107.27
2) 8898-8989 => 8986.45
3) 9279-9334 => 9332.29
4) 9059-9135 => 9107.27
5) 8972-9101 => 9086.33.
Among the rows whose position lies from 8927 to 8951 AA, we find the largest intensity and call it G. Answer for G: 15.7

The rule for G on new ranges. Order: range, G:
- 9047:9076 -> 12.92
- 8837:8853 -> 12.87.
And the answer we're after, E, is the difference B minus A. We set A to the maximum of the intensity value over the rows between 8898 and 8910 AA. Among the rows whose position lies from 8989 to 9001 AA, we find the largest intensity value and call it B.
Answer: 0.7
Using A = 12.6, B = 13.27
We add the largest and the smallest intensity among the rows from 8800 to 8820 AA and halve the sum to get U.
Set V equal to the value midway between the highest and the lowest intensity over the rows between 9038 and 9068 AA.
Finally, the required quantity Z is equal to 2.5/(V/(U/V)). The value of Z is 0.213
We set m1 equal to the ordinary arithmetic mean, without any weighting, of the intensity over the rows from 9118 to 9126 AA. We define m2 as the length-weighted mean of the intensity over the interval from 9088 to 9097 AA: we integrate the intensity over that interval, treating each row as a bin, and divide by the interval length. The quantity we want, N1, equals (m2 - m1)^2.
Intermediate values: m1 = 12.0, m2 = 12.6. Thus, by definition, 0.28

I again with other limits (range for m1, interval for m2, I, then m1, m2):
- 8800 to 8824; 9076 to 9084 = 2.27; 11.7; 10.9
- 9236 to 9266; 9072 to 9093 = 2.25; 11.5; 11.0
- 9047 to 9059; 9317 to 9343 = 2.54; 12.2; 13.2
